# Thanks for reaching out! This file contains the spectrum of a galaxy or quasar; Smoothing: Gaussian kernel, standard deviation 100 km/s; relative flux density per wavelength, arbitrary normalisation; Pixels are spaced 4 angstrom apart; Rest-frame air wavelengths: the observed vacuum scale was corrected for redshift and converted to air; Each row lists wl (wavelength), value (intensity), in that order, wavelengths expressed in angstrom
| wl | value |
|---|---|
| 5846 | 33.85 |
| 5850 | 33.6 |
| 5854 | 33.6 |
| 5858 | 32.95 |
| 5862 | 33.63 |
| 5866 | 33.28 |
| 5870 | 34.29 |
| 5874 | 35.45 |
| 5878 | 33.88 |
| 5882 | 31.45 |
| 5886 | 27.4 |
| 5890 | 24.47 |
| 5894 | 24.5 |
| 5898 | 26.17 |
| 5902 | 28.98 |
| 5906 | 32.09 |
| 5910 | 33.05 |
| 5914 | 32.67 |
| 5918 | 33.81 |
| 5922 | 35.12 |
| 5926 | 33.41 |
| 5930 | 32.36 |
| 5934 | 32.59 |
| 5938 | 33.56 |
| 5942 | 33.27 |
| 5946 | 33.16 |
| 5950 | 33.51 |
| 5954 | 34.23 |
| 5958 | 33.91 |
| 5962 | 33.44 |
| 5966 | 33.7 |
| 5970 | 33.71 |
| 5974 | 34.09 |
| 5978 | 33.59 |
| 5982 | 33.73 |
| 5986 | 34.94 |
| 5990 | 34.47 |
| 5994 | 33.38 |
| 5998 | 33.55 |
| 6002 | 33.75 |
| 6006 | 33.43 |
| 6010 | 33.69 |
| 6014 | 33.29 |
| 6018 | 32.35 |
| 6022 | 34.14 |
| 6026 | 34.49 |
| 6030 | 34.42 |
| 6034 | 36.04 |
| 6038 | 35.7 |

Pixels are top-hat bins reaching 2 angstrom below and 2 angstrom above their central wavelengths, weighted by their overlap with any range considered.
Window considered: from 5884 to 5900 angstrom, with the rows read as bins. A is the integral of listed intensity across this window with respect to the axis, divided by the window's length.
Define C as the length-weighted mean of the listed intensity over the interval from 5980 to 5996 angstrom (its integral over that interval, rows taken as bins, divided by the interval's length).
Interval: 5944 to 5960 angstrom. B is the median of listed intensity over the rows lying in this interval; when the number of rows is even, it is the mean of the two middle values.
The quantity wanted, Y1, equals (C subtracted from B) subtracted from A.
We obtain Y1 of 26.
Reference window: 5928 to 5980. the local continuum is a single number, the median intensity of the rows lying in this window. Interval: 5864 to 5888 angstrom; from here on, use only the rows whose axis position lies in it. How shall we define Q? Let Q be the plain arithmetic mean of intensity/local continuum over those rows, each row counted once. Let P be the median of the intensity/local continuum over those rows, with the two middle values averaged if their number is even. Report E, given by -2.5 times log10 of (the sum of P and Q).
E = -0.74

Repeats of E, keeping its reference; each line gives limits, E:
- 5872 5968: -0.72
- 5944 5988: -0.76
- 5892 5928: -0.70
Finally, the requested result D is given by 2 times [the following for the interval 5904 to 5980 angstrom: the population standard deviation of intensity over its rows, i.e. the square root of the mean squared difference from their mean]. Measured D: 1.4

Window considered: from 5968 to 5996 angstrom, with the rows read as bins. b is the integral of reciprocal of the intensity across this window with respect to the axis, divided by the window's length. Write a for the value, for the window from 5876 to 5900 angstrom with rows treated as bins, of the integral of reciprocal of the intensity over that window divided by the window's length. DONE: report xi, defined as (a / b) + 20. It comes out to 21.2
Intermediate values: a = 0.0363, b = 0.0294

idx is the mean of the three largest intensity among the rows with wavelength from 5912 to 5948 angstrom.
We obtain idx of 34.2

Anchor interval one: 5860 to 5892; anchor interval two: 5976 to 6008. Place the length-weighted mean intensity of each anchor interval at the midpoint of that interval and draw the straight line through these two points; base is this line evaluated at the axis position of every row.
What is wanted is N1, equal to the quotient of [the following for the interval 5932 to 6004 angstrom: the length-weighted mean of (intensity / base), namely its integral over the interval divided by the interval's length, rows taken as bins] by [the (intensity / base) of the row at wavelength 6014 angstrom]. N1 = 1.04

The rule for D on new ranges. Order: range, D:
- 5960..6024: 1.1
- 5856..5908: 7.4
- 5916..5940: 1.8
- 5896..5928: 5.5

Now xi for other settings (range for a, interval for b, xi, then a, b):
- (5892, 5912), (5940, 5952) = 21.2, 0.0350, 0.0300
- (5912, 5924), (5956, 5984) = 21.0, 0.0296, 0.0296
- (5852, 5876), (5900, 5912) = 20.9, 0.0295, 0.0320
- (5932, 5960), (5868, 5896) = 20.9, 0.0299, 0.0338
